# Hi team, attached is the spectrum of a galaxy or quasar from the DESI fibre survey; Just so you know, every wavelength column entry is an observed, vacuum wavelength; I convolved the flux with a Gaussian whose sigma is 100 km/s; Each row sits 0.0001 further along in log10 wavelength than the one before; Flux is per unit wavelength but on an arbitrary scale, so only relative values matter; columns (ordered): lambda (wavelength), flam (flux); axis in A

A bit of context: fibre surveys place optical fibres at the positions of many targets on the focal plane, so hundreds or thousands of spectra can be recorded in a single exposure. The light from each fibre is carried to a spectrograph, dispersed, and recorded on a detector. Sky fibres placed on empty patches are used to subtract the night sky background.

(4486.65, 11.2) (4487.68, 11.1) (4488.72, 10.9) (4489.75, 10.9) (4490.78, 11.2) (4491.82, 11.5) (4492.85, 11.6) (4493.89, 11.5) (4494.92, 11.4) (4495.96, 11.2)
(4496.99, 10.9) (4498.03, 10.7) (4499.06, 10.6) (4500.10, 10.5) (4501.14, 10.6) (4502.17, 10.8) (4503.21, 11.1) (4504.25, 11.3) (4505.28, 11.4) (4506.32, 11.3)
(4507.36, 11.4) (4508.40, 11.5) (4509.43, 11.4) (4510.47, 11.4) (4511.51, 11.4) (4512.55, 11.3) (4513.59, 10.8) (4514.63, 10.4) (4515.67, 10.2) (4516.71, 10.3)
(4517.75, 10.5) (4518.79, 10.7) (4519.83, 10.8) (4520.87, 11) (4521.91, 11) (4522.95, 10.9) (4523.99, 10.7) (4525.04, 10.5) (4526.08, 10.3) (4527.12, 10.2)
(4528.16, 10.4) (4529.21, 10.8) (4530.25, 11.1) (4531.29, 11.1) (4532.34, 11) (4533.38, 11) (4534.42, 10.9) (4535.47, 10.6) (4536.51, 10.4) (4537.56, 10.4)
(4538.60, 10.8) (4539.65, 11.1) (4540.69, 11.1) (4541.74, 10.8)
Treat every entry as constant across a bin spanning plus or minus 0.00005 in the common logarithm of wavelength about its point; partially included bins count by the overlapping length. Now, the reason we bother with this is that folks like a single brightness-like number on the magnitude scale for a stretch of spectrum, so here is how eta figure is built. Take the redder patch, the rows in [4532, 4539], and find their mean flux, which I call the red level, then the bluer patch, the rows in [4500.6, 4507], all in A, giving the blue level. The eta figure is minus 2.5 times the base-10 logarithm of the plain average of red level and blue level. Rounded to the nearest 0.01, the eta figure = -2.59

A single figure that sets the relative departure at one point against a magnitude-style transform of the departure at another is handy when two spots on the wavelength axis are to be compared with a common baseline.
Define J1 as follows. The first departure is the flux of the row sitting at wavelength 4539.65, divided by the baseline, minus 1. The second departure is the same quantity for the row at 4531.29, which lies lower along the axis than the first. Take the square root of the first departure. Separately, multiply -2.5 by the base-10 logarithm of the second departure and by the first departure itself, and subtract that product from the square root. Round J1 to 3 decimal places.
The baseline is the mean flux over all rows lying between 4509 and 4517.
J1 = 0.056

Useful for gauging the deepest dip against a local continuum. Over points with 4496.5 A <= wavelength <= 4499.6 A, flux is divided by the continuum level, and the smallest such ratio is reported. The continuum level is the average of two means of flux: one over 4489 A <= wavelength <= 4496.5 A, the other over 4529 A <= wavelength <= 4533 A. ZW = 0.95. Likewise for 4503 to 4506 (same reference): 0.99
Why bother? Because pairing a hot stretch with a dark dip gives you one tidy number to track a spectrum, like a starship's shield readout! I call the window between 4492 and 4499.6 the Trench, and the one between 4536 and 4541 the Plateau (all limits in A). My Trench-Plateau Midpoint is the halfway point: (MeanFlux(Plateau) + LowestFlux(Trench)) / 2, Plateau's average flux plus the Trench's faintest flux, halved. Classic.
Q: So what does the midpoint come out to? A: 10.7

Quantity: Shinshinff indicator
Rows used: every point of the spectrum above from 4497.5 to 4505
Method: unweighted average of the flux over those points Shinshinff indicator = 10.8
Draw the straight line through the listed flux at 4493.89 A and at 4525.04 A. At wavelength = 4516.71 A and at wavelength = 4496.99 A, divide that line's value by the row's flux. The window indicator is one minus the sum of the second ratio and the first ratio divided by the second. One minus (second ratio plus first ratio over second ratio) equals -1.05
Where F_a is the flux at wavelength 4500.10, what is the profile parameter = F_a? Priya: 10.5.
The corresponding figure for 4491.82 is 11.5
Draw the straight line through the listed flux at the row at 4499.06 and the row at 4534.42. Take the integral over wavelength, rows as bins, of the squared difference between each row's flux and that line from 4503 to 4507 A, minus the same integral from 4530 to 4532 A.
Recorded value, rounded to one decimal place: 1.6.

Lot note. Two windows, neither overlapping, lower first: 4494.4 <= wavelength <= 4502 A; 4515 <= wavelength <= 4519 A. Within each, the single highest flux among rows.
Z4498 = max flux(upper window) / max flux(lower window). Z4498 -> 0.94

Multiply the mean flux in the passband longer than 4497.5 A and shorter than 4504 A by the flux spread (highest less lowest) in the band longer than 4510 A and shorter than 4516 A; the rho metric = 12.9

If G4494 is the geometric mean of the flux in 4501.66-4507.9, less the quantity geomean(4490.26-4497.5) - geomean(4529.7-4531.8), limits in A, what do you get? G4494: 11.0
